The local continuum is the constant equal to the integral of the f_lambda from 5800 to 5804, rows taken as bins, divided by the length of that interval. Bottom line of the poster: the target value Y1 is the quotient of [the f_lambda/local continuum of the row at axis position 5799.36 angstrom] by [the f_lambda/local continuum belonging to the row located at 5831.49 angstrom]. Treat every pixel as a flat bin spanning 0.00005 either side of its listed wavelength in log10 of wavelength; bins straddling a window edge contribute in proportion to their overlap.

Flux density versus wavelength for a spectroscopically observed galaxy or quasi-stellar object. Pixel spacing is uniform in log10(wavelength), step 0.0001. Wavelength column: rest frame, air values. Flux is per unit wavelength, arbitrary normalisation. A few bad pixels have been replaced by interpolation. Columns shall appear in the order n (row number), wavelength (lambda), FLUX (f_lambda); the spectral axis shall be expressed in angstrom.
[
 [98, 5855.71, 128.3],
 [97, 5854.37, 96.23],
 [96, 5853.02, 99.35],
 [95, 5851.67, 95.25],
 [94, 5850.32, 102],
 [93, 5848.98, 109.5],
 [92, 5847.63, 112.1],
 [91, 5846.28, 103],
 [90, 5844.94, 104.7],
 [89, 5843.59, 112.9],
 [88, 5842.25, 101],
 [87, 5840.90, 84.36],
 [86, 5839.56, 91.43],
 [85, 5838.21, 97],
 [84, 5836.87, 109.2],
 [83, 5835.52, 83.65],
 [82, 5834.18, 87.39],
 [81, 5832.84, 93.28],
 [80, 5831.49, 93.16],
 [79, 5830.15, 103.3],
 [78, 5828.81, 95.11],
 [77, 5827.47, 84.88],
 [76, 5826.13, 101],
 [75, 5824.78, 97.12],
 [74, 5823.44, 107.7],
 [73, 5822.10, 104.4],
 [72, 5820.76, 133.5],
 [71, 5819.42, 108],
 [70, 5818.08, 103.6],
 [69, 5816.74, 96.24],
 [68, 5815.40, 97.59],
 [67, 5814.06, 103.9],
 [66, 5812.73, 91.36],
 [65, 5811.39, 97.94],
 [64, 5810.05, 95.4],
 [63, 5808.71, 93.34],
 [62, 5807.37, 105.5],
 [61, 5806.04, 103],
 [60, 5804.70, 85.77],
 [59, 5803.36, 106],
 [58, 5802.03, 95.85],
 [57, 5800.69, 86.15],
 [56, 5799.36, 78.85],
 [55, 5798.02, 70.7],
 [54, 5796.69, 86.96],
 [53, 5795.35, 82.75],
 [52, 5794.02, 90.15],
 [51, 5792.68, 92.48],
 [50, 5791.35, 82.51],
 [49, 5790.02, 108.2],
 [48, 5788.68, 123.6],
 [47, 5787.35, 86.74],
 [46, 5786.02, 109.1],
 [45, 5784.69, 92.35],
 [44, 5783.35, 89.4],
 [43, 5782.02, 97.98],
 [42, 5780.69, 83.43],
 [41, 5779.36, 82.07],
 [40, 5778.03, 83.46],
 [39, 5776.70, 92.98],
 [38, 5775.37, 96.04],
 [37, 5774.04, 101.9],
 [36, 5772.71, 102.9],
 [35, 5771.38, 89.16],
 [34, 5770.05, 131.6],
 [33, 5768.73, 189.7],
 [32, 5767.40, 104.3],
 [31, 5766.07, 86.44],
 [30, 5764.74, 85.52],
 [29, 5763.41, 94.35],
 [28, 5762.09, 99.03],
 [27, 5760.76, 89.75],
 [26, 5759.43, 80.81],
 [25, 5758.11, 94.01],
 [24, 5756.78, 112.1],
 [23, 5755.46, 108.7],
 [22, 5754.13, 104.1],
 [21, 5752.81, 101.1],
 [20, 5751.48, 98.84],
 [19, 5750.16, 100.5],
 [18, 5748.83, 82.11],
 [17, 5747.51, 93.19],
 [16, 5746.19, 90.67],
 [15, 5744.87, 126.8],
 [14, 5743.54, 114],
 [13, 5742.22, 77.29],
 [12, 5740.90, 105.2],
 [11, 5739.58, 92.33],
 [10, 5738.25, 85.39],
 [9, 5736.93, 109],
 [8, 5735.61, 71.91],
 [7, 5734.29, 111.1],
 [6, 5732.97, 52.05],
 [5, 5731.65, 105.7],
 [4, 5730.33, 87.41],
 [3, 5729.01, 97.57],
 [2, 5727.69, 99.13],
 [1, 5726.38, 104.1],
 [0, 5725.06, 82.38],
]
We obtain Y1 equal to 0.85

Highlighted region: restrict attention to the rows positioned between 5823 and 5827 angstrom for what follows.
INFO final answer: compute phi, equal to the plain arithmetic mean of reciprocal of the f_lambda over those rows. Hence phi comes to 0.0098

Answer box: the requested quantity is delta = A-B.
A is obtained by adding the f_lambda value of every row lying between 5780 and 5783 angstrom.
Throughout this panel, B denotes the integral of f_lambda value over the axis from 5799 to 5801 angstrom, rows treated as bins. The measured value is 16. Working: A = 181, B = 165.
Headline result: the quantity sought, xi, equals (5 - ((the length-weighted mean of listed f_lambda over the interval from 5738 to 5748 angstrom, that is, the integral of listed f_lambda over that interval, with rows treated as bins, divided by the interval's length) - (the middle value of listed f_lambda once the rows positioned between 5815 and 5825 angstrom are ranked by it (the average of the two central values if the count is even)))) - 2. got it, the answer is 8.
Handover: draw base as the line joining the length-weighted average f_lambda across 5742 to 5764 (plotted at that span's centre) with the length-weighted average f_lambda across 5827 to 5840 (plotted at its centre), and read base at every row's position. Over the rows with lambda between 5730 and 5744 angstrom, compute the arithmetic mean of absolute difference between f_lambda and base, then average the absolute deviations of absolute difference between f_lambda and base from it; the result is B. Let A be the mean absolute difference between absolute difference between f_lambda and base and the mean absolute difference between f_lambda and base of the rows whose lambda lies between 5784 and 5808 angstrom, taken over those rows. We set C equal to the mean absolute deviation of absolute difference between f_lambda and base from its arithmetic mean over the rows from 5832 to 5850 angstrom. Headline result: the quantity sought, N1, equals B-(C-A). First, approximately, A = 4.7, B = 8.8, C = 4.80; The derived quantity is 8.7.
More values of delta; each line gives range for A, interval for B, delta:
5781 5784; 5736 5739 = -96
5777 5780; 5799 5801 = 0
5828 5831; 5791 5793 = 23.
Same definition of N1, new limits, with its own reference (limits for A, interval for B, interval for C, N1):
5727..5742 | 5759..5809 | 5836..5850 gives 11.9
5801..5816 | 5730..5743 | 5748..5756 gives 8.4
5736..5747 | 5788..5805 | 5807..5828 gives 5.9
